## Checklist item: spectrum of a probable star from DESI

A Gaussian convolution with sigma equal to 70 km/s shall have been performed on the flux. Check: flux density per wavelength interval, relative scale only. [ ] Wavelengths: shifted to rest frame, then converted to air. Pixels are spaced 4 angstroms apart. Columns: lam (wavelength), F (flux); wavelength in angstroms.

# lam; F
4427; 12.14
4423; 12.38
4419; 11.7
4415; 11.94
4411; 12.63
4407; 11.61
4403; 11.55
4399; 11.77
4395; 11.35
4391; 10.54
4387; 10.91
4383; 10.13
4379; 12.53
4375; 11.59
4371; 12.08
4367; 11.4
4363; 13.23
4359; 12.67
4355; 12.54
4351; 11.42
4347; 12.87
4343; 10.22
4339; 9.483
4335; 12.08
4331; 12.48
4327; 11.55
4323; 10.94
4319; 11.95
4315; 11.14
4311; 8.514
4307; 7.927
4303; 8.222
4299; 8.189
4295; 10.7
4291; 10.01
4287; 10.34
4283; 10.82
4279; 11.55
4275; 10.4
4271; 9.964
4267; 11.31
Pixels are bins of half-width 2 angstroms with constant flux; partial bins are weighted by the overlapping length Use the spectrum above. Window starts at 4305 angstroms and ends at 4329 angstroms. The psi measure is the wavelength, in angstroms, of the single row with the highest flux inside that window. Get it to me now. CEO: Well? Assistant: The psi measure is 4319 angstroms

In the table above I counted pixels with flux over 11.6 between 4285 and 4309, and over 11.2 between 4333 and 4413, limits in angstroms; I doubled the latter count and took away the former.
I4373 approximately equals 30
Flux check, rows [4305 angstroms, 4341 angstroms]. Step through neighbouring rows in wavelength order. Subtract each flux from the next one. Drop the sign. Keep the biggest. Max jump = 2.6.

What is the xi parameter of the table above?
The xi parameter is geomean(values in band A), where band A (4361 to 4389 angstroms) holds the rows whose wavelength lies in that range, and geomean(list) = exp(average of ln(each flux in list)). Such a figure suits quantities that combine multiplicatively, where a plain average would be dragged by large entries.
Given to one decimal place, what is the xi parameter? 11.7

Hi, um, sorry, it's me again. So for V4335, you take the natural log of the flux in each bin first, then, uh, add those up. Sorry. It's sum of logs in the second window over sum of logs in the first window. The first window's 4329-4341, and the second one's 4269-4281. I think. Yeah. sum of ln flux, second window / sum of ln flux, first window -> 0.98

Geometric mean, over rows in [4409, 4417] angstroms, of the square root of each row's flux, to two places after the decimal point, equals 3.50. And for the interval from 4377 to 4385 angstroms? 3.36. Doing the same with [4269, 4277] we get 3.19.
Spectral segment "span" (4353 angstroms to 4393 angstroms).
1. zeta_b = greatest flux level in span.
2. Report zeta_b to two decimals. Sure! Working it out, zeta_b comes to 13.23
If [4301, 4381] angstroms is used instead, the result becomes 13.23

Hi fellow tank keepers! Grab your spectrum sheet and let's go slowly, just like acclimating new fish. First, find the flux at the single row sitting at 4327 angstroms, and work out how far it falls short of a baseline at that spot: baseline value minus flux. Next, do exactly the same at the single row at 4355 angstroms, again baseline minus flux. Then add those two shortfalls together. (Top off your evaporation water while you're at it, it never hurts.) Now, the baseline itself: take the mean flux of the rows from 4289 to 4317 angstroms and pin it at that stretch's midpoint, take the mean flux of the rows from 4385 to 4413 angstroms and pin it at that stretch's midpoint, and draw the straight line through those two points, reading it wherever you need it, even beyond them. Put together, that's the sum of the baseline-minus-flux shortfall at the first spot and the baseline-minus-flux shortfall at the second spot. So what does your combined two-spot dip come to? -3.8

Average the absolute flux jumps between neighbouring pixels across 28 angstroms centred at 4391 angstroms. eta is 0.83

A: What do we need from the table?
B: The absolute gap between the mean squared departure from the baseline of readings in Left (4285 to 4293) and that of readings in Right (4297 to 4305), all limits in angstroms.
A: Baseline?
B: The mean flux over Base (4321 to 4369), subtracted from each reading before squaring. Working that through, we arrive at 10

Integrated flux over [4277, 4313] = 345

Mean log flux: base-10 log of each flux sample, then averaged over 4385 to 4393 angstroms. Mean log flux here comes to 1.03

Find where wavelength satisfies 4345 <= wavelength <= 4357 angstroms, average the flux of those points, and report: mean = 12.3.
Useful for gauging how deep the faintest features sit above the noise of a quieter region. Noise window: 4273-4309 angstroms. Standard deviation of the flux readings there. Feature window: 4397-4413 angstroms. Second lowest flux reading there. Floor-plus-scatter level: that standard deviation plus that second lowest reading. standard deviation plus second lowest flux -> 12.9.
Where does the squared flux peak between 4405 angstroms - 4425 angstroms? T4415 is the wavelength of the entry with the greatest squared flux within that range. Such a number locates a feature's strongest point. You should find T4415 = 4411 angstroms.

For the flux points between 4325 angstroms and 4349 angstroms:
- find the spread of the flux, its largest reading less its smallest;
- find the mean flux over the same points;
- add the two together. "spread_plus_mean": 14.8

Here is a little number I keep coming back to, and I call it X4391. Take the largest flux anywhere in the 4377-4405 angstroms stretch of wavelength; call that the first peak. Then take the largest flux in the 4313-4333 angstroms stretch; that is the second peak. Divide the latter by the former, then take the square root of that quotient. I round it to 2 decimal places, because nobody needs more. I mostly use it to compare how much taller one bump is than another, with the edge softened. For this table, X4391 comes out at 1.00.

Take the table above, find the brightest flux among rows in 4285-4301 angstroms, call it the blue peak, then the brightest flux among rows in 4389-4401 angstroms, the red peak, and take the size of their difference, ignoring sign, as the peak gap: 1.1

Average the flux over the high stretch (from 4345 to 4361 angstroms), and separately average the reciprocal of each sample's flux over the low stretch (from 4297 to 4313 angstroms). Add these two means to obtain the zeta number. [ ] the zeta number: 12.5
